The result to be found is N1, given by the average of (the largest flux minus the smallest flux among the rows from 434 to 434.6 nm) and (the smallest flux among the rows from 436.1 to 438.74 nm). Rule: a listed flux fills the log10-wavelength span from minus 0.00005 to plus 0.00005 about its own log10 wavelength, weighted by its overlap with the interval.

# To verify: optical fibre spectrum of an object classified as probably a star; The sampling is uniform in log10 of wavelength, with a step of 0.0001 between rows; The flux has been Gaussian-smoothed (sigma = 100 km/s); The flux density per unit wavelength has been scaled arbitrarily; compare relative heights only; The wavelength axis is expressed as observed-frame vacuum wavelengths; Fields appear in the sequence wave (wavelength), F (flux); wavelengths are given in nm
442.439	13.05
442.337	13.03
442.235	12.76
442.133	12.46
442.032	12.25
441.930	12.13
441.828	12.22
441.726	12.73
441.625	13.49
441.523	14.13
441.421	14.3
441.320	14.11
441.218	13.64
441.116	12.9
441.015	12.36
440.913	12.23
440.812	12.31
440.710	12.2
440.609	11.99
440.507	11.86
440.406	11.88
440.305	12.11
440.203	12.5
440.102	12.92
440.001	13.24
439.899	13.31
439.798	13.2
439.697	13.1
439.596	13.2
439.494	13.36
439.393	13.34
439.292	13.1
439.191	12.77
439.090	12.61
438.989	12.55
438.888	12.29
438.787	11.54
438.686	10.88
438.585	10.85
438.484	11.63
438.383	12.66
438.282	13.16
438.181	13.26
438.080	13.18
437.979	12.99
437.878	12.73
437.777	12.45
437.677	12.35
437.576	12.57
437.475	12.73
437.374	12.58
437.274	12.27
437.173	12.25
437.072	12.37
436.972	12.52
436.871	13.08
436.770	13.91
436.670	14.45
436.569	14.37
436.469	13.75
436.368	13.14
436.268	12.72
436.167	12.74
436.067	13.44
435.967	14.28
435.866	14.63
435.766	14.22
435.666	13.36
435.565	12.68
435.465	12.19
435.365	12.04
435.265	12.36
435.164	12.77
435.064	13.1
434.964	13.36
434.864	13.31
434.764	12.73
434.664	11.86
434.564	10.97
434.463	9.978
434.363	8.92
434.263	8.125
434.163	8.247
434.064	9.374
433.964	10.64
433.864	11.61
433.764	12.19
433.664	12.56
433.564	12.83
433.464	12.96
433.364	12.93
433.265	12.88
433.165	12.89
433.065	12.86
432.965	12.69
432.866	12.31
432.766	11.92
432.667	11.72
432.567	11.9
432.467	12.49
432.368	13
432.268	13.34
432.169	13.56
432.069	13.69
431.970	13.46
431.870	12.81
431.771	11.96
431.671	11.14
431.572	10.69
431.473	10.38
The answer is 6.8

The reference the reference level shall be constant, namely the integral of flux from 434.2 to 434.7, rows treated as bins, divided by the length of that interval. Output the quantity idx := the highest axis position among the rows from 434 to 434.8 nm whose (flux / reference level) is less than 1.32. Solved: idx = 434.764 nm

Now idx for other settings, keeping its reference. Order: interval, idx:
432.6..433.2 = 433.165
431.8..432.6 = 432.567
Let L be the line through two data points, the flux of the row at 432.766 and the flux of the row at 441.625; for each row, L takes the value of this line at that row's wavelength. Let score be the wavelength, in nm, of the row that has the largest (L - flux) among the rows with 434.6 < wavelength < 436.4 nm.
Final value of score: 434.664 nm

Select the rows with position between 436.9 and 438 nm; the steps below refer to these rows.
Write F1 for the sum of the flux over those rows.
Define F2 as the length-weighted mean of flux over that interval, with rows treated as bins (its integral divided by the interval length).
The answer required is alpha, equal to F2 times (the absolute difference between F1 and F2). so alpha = 1569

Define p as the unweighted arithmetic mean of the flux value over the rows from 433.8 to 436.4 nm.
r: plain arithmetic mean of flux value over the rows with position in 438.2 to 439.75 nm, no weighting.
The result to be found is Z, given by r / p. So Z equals 1.036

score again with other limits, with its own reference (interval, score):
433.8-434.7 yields 434.263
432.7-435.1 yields 434.263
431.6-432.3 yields 431.671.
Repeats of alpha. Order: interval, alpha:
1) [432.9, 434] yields 1554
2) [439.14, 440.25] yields 1716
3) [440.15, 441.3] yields 1533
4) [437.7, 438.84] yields 1514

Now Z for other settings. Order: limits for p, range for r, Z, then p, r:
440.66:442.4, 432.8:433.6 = 0.992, 12.9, 12.8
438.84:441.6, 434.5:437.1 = 1.017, 12.9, 13.1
